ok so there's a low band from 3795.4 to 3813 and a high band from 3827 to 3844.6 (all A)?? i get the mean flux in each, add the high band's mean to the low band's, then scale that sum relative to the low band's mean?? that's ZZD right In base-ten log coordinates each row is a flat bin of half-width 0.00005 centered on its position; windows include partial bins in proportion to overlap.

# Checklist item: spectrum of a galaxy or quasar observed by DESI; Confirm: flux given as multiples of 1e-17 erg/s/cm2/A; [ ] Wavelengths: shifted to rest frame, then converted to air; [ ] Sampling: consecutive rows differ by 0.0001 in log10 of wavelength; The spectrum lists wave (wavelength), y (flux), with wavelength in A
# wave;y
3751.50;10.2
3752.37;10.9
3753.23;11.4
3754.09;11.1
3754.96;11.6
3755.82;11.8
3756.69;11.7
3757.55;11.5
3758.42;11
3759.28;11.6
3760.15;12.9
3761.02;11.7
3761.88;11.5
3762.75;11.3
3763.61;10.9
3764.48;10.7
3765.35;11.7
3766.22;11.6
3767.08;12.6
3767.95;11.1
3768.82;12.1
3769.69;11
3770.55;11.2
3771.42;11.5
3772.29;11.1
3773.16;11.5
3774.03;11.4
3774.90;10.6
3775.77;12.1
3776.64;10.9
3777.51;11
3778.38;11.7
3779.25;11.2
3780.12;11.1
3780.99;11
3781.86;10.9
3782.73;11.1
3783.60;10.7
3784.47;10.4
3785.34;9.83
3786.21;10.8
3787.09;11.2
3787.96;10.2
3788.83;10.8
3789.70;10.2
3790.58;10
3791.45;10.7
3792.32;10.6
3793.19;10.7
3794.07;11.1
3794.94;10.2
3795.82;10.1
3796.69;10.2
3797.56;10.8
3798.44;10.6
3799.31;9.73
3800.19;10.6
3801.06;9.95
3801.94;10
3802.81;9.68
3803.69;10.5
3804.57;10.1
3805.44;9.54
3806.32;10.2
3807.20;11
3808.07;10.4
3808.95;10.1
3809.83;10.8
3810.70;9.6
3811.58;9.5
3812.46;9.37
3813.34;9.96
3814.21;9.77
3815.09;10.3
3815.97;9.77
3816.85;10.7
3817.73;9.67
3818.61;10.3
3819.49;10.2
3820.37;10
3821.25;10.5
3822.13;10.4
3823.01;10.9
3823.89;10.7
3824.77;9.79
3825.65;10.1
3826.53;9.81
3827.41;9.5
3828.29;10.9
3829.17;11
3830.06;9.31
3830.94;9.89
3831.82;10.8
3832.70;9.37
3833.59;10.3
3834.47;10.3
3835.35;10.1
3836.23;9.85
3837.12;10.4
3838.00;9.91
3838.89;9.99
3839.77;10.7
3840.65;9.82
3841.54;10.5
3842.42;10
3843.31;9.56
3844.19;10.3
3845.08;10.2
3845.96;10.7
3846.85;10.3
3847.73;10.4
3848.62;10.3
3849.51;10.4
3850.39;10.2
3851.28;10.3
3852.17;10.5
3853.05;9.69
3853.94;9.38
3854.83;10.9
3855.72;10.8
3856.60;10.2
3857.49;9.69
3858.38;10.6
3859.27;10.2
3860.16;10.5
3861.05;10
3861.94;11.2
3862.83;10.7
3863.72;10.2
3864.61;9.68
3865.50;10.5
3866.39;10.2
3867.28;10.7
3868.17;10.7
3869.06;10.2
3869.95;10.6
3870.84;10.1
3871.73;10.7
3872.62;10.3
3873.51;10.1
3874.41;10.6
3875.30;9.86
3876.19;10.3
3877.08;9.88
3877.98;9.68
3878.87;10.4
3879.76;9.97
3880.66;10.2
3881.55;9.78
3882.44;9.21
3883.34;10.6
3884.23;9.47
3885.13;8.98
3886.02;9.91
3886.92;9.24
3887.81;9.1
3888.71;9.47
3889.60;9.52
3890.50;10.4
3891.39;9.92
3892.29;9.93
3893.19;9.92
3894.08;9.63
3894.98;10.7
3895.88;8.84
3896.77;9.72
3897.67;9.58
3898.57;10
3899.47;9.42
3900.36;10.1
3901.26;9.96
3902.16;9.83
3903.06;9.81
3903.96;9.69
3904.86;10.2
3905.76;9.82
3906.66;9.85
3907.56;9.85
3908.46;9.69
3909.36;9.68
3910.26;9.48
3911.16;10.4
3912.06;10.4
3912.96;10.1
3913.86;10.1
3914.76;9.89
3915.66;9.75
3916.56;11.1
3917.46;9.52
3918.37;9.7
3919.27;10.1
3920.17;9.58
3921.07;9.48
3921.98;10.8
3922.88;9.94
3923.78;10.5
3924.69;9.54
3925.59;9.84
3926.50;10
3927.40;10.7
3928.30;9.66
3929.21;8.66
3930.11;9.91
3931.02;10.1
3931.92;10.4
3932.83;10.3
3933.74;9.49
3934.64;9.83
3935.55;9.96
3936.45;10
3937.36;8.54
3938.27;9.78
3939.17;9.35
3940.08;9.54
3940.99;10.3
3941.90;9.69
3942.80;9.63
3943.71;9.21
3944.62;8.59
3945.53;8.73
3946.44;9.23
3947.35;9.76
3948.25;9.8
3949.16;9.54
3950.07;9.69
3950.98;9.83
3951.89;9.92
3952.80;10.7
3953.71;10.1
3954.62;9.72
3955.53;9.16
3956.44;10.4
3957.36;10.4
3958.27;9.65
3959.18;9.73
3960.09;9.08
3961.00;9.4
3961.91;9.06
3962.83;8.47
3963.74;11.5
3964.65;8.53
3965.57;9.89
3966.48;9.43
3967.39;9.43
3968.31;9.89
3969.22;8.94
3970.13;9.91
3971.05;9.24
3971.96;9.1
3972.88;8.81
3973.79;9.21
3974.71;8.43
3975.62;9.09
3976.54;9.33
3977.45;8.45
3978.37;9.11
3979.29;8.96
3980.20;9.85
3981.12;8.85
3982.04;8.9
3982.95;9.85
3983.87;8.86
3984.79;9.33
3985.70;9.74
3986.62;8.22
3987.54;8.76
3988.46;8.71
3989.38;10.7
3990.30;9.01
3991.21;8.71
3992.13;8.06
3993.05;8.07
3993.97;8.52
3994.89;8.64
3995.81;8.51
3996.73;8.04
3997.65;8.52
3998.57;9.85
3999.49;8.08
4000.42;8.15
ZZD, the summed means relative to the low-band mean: 2.00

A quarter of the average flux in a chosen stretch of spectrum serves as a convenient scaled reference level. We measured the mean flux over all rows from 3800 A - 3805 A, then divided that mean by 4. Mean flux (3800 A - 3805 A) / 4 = 2.53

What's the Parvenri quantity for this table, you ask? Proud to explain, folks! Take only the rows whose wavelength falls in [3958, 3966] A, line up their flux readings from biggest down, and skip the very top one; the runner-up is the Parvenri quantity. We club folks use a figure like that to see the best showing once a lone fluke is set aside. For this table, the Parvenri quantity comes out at 9.89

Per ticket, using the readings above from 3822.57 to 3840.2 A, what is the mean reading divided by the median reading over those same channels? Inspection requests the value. 1.01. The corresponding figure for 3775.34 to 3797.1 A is 1.00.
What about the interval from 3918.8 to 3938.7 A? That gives 0.99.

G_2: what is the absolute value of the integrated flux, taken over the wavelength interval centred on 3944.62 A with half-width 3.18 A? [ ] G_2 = 59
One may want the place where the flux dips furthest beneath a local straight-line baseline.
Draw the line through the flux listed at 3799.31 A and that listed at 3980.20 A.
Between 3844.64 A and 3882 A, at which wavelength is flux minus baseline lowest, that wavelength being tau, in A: 3853.94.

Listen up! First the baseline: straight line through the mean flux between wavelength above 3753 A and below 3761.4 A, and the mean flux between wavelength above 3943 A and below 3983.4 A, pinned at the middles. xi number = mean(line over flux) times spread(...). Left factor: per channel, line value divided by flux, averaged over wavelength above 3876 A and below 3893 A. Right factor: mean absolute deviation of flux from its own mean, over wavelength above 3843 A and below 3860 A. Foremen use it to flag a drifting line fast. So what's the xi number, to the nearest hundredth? 0.31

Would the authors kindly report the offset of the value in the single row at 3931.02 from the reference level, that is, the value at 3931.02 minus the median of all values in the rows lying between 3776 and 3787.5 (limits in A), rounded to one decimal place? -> -0.9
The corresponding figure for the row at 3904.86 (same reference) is -0.8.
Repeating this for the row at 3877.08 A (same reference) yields -1.1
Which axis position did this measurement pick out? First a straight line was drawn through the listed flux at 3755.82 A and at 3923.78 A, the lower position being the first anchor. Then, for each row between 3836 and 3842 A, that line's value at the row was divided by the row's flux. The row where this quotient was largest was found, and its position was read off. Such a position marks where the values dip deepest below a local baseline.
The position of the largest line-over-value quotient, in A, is 3836.23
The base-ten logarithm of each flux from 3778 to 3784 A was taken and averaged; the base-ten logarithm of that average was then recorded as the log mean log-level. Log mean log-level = 0.019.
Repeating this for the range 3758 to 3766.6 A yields 0.025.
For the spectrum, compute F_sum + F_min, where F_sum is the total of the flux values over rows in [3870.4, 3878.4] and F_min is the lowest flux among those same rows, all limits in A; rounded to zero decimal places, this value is 101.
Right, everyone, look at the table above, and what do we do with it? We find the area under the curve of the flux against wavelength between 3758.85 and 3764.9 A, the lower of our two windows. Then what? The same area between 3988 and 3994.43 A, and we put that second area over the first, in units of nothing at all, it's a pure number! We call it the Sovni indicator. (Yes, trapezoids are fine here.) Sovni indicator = 0.81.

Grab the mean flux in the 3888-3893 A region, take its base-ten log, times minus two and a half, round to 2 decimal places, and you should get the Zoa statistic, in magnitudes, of -2.48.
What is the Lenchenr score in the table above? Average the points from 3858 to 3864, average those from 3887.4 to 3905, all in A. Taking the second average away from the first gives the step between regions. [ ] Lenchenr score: 0.70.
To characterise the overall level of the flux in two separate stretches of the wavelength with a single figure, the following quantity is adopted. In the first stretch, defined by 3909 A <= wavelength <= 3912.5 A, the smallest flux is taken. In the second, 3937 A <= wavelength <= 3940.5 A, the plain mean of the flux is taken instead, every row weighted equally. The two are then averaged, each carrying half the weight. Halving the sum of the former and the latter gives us 9.4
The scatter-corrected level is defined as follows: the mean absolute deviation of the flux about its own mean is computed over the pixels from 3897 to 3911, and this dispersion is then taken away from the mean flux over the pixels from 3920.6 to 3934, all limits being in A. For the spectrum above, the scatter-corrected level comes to 9.8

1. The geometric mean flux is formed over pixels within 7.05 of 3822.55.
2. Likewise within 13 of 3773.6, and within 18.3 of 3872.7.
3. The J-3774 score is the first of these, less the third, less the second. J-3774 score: -11.1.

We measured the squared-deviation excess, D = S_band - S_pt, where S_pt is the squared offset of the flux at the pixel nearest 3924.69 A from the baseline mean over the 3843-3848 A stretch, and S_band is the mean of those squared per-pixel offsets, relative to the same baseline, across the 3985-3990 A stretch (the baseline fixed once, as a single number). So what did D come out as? 1.3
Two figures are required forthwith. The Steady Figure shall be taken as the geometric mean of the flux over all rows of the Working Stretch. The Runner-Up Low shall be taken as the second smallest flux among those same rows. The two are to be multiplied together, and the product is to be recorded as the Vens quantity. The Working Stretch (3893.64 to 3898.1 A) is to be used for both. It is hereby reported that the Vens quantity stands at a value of 93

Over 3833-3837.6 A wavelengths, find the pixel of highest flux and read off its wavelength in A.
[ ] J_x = 3837.12 A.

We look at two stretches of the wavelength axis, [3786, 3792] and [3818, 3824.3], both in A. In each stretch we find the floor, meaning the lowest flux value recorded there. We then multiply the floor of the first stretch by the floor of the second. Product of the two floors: 100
